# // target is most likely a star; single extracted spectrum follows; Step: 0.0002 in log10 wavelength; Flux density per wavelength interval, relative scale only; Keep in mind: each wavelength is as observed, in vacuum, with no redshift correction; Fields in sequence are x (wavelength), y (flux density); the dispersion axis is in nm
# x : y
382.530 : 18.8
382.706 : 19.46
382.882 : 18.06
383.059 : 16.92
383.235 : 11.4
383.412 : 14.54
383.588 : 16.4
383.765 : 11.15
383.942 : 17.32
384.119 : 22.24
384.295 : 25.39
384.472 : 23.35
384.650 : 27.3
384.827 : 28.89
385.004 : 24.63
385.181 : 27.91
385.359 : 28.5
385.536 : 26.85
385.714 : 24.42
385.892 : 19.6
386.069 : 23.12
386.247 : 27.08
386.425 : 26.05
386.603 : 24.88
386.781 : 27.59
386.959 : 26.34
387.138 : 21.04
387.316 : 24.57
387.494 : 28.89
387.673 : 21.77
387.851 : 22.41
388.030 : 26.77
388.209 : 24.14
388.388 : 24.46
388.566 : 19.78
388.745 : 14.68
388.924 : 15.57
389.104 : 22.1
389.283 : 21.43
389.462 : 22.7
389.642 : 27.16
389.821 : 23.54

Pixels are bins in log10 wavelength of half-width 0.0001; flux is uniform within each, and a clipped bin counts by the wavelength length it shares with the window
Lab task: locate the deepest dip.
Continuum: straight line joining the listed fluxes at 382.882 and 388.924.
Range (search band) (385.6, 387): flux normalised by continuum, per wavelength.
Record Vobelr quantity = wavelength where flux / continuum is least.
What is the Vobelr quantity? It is 385.892 nm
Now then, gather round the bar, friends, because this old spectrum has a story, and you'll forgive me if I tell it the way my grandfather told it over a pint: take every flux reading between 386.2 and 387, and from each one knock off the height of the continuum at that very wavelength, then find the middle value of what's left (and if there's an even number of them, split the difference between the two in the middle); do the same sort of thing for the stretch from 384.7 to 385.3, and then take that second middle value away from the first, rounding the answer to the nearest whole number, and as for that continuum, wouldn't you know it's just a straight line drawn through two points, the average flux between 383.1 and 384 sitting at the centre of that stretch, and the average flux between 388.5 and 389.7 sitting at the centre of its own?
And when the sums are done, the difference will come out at -3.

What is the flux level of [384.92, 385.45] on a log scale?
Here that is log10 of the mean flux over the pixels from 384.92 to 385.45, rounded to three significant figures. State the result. 1.43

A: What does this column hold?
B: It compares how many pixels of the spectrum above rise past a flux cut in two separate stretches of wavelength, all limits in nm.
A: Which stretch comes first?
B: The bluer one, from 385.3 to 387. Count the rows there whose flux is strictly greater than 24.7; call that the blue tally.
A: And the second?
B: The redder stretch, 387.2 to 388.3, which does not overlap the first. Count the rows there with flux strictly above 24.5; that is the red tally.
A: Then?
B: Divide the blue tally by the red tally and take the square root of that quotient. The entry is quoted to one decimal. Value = 1.5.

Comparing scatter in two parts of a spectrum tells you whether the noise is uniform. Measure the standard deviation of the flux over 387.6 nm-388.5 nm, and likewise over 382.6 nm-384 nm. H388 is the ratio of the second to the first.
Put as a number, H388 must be 1.6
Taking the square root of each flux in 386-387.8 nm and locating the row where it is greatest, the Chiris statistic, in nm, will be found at 387.494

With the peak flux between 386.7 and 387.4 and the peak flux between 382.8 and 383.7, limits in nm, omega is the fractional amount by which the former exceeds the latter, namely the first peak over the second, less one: 0.528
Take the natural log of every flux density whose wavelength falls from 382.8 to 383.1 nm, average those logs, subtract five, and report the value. -2.14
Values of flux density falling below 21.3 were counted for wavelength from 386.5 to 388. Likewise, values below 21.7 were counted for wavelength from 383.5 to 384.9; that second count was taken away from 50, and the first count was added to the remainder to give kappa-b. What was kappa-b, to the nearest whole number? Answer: 48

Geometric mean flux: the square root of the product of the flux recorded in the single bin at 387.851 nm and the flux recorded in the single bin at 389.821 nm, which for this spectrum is 23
